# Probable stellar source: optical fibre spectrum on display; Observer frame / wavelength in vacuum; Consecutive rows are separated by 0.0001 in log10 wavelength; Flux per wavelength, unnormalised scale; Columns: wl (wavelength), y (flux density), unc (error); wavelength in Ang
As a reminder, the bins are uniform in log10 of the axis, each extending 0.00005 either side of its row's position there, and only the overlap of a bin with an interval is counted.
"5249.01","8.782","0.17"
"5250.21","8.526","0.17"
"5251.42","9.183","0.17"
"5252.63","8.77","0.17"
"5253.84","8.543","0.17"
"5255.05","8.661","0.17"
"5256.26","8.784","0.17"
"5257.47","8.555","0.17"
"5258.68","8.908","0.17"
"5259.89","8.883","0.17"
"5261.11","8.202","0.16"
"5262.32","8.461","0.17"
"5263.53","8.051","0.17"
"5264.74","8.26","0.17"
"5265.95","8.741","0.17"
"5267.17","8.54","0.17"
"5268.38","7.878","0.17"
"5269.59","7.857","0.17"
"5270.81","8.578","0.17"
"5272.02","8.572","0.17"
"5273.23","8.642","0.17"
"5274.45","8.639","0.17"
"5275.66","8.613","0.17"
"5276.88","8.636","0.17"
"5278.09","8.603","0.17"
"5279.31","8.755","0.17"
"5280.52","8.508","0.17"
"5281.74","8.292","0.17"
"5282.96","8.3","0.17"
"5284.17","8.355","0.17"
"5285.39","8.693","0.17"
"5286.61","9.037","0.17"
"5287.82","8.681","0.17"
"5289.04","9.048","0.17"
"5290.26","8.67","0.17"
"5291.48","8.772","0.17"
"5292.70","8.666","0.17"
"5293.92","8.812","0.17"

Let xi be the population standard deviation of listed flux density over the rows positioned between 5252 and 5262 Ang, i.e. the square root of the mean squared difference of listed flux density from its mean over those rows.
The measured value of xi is 0.22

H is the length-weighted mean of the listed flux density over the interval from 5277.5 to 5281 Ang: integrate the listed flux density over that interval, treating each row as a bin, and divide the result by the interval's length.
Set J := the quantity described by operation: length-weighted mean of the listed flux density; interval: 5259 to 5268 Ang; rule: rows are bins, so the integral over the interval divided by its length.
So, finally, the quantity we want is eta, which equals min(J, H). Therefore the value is 8.44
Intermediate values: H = 8.63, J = 8.44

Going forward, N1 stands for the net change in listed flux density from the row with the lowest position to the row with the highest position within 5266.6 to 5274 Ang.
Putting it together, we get 0.10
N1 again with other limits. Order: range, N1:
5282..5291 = 0.37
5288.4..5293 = -0.38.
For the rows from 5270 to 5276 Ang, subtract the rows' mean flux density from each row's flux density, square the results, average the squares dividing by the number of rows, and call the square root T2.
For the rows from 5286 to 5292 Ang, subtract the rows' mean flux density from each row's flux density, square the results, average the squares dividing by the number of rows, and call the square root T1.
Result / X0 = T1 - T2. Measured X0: 0.14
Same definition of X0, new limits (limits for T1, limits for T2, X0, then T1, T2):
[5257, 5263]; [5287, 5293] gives 0.12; 0.27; 0.15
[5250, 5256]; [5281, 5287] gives -0.05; 0.24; 0.29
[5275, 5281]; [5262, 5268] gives -0.16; 0.08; 0.24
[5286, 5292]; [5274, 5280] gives 0.11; 0.17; 0.05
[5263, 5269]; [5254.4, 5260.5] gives 0.18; 0.31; 0.13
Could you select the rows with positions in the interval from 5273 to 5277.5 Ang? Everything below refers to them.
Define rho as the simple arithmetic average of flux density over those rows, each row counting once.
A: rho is 8.63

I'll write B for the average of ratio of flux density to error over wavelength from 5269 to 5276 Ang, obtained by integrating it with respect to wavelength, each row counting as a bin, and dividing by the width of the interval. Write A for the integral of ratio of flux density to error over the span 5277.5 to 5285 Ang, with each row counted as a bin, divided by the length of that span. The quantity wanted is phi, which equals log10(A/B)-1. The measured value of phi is -1.00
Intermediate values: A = 49.8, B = 49.9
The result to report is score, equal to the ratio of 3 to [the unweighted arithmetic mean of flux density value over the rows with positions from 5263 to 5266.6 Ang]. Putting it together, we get 0.359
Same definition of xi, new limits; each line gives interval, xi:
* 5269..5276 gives 0.28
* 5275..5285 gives 0.16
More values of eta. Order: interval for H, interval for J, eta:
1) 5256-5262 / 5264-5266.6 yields 8.47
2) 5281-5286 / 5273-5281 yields 8.40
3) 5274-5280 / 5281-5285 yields 8.33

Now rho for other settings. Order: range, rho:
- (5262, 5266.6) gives 8.38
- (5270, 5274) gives 8.60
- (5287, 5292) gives 8.79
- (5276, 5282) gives 8.56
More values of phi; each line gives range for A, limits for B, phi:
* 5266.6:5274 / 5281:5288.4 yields -1.01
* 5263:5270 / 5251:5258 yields -1.03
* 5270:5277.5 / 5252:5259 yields -1.01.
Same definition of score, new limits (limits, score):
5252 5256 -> 0.347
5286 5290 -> 0.336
